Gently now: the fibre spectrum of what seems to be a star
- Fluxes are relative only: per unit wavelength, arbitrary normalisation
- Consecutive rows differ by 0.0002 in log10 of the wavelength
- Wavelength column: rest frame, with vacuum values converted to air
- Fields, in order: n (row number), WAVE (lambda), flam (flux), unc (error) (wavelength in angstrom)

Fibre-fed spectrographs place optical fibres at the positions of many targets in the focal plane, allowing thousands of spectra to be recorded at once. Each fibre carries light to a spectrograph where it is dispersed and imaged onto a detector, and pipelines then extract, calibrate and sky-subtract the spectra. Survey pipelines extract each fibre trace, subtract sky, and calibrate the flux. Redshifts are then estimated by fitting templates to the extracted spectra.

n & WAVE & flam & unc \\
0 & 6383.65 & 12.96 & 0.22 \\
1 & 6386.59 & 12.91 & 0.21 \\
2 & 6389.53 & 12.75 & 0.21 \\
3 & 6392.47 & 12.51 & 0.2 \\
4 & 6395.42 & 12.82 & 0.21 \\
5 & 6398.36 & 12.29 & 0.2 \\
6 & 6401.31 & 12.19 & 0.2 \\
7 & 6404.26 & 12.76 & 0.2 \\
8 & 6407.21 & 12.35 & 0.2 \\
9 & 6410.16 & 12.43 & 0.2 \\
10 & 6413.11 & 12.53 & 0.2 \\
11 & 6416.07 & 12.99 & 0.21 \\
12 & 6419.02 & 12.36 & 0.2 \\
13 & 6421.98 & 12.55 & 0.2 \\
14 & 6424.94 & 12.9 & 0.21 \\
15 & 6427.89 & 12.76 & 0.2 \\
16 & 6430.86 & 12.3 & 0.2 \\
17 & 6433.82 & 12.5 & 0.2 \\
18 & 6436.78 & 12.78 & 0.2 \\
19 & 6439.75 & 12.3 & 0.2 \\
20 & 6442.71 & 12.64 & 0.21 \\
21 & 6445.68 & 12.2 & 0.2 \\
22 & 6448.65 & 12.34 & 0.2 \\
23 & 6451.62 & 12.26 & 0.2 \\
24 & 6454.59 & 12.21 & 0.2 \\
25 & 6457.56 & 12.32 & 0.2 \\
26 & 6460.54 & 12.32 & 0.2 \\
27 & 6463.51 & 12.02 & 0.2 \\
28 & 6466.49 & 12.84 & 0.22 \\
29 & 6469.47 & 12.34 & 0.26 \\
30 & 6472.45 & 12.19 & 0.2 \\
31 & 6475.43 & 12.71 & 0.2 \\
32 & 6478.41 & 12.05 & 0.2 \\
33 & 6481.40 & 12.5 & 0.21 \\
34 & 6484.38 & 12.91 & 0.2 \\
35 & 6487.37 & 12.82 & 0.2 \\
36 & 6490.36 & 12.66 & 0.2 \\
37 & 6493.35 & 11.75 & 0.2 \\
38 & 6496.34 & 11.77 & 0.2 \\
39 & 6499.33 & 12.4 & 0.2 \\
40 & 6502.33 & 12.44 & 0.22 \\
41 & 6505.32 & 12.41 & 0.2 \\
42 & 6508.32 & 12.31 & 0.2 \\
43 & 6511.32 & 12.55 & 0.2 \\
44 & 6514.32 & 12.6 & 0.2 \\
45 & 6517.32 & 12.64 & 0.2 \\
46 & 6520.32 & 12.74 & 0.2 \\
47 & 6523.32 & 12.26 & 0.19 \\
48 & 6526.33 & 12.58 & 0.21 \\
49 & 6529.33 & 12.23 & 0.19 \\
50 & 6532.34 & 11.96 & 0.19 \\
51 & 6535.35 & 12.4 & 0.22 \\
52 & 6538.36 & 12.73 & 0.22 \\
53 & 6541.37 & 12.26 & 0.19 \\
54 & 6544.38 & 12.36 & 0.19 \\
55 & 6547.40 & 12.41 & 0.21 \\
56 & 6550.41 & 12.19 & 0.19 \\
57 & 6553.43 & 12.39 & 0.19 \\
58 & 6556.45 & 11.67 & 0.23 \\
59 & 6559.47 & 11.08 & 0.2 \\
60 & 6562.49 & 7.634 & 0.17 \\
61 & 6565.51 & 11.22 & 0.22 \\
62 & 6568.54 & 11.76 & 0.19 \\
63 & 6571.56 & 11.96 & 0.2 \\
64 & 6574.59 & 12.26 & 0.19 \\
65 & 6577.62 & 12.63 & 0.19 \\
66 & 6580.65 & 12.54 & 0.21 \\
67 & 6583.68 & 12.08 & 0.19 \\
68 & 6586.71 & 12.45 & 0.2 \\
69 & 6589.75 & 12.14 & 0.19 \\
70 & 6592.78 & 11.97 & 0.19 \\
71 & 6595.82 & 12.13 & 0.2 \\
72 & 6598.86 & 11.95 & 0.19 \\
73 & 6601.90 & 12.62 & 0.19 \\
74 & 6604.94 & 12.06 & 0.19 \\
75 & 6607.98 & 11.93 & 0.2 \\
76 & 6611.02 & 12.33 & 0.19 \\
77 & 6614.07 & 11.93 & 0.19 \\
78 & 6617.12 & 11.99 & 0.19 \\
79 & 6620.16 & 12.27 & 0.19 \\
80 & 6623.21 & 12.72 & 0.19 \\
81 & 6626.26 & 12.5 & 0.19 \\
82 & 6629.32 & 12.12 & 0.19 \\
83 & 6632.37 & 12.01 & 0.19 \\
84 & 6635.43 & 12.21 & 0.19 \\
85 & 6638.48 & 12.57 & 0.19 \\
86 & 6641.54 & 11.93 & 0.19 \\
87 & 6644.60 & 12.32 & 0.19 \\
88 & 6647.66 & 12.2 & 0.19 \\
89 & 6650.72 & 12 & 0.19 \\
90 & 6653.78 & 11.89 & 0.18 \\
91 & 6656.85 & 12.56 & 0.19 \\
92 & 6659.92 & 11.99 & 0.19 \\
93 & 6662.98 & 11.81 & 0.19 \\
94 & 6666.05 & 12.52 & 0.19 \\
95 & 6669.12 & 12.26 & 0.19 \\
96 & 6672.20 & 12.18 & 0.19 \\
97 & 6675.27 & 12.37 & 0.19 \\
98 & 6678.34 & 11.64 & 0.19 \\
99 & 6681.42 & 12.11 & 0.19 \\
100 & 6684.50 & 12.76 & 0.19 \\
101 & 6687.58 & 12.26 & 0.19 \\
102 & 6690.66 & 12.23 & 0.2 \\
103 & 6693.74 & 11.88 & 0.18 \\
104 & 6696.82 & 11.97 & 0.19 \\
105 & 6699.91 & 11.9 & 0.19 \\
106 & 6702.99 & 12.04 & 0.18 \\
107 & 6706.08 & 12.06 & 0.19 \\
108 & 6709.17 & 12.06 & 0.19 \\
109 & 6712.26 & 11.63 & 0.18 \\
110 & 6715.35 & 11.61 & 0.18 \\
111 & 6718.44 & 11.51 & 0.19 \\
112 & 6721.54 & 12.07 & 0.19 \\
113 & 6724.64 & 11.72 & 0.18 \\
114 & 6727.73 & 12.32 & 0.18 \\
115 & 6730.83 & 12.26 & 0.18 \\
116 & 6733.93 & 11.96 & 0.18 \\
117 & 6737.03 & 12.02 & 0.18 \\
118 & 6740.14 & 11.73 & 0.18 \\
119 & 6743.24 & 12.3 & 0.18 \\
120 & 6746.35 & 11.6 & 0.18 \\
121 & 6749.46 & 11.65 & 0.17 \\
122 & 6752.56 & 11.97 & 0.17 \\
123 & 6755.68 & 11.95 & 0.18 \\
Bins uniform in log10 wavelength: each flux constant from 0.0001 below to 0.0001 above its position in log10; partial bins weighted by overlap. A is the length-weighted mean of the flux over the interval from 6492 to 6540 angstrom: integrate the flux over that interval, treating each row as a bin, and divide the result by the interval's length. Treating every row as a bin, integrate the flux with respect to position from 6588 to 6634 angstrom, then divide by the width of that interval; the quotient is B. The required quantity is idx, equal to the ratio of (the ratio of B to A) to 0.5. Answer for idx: 1.97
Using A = 12.4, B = 12.18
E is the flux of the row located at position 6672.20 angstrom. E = 12.18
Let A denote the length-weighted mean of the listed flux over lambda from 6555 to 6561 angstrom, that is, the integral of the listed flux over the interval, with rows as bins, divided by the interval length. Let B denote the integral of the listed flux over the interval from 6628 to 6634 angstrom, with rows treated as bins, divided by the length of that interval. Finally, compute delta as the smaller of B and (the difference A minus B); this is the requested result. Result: -0.70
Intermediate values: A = 11.4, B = 12.1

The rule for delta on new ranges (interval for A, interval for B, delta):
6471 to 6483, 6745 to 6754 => 0.62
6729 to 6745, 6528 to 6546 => -0.27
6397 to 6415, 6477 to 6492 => -0.14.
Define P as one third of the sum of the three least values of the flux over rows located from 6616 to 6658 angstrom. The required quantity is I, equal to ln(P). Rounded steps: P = 11.9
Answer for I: 2.480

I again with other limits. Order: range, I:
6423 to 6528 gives 2.472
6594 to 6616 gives 2.480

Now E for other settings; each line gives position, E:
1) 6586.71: 12.45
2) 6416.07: 12.99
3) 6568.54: 11.76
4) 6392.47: 12.51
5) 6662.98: 11.81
